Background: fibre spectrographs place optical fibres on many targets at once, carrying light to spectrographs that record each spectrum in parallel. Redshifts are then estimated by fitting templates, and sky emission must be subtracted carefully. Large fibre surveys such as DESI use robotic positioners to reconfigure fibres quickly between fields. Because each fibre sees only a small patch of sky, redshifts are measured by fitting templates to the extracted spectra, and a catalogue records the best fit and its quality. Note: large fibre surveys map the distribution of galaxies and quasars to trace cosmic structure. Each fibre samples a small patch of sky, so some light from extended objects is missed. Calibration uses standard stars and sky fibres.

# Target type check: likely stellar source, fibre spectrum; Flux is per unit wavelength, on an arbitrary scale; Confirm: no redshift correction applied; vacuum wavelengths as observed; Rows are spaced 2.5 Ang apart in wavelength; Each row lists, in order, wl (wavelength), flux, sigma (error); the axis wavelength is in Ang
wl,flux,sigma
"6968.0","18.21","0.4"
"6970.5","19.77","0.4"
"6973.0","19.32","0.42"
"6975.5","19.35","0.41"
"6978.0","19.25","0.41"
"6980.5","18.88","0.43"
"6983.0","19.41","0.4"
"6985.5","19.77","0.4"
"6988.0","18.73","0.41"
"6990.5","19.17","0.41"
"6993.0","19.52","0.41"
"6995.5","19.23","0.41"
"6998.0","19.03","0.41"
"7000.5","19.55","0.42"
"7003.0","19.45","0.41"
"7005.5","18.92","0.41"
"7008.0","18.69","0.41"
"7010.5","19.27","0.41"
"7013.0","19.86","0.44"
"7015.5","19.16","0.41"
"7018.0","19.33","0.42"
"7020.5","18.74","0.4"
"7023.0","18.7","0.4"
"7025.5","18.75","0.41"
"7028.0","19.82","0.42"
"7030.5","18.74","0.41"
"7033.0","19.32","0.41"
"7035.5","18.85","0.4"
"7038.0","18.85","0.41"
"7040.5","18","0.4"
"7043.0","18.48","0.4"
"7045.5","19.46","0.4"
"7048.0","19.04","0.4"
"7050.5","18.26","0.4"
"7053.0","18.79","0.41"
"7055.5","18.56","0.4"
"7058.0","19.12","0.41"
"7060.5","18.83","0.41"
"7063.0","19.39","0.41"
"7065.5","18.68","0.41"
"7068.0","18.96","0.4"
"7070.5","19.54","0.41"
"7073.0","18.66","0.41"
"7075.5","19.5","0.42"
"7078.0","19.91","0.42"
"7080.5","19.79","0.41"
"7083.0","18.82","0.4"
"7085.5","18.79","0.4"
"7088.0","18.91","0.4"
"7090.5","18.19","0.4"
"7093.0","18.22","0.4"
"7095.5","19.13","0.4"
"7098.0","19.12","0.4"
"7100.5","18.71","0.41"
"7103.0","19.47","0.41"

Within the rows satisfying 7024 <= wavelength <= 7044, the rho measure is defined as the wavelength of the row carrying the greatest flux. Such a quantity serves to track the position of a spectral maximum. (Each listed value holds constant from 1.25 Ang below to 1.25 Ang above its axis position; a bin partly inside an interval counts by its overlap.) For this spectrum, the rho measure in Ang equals 7028.0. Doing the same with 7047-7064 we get 7063.0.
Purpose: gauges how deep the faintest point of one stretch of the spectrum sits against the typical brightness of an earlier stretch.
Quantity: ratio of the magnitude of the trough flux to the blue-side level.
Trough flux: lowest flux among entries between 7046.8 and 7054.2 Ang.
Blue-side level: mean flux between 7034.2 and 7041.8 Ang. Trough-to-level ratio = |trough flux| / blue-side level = 0.983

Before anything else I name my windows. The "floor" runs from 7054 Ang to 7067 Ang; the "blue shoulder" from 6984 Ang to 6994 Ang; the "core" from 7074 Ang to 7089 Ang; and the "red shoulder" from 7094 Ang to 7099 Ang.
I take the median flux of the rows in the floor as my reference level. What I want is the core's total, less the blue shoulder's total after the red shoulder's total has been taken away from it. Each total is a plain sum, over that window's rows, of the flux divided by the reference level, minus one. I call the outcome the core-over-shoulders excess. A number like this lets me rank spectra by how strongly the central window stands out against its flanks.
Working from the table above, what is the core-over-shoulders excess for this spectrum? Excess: 0.08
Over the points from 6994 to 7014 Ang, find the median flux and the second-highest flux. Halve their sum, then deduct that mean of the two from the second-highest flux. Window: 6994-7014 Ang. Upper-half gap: 0.15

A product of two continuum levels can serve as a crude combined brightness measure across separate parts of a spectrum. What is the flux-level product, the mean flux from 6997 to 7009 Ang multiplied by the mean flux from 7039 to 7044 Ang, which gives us 349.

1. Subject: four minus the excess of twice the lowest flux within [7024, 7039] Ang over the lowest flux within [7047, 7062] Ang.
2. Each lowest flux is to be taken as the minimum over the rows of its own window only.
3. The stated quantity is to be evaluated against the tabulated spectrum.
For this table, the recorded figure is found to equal -15.2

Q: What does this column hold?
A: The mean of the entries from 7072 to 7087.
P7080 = 19.2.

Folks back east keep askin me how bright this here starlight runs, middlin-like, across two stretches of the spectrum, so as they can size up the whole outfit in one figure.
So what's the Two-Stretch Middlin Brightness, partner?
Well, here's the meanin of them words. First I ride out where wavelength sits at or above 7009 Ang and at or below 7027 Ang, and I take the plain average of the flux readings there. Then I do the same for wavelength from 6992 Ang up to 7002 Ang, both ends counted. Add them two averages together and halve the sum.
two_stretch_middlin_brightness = 19.2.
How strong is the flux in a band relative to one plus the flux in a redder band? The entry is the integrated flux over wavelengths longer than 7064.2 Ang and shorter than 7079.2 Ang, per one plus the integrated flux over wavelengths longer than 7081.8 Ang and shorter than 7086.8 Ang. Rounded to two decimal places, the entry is 3.03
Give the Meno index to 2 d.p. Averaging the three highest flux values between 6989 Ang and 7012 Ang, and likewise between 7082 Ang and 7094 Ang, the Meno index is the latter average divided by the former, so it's 0.97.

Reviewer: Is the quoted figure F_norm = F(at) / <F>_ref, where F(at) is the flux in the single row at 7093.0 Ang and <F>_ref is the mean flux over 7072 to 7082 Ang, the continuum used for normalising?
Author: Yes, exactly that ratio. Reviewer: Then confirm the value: 0.936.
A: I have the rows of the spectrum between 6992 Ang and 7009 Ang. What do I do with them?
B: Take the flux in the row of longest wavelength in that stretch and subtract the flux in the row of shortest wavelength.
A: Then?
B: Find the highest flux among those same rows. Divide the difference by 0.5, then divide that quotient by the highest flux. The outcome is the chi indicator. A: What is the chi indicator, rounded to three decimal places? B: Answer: -0.085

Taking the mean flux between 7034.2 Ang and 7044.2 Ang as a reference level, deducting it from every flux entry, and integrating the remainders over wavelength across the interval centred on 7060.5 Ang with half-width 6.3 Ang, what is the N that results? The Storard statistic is 5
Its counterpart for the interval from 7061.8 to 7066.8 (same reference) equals 2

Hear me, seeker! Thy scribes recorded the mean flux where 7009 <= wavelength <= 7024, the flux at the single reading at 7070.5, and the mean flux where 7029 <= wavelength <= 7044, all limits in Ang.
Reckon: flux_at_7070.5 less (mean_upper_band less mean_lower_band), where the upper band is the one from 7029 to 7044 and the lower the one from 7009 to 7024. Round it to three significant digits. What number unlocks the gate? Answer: 20.0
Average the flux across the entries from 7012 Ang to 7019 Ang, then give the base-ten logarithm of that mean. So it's 1.29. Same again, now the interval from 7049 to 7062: 1.27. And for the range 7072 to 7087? 1.28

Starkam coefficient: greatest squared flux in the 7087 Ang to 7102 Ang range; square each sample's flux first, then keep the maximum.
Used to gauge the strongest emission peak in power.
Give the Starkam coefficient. 366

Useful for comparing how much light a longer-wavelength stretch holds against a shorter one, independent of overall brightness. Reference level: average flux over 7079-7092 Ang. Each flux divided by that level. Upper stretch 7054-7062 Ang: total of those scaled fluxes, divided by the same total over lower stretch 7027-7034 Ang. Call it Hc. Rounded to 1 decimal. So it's 1.0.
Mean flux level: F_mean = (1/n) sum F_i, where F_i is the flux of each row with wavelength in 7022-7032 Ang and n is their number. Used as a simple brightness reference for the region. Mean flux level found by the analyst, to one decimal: 19.0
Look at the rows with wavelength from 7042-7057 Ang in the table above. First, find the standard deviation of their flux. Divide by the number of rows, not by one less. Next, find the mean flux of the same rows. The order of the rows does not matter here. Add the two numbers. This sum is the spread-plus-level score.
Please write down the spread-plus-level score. 19.2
